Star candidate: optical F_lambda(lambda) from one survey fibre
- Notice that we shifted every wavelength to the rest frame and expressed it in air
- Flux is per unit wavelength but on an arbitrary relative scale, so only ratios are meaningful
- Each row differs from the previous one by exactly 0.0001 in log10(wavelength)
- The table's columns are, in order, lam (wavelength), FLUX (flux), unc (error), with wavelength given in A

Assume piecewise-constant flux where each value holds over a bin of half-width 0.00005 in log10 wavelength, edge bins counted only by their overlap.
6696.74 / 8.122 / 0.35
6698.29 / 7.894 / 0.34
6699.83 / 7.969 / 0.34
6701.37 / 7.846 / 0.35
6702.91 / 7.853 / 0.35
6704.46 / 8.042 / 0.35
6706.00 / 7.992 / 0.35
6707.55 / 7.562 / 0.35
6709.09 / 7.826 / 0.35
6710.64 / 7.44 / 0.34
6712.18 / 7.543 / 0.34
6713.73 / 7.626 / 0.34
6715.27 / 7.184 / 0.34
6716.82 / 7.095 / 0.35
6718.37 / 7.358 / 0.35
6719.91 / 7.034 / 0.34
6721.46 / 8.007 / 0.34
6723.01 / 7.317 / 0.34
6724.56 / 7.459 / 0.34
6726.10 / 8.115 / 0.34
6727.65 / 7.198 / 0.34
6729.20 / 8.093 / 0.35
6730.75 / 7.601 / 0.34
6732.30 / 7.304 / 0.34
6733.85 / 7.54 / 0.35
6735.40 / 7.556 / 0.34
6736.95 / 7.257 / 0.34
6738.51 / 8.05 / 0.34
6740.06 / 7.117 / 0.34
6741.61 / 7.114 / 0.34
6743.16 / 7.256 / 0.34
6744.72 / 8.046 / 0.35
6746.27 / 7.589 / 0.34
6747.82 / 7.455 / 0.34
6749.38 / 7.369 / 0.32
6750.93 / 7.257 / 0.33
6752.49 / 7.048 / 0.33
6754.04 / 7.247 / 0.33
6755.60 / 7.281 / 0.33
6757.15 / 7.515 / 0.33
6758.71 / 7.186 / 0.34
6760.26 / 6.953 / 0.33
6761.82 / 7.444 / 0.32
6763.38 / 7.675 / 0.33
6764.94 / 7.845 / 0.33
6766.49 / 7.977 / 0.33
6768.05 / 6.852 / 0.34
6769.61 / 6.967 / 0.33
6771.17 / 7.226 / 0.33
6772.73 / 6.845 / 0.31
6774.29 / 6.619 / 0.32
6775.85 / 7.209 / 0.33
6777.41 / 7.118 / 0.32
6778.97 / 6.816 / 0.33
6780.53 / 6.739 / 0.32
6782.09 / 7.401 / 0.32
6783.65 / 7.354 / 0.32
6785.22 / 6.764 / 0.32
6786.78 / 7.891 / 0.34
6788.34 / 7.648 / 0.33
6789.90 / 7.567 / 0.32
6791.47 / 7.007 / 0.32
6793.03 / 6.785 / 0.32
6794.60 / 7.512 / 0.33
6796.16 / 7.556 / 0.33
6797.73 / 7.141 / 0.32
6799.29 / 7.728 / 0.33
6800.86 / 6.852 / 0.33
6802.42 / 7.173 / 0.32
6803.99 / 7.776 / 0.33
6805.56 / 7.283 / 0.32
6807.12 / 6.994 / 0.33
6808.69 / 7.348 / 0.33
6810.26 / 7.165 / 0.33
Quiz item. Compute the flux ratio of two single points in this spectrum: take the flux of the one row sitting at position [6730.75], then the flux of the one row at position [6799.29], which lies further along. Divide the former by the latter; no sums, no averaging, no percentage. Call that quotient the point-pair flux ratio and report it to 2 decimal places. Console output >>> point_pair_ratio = 0.98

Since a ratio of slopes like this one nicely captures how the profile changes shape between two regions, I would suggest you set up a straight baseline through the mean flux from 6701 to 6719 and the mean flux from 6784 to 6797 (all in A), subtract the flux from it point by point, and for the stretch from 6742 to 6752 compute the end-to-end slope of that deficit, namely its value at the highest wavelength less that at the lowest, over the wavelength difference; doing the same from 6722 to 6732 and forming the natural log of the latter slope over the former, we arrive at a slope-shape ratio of 2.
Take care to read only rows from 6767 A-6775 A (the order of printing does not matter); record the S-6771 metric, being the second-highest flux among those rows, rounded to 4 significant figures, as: 6.967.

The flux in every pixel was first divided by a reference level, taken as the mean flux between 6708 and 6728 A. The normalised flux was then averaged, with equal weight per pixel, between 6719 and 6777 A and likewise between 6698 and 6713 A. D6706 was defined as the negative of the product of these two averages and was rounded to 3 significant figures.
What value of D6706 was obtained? -1.03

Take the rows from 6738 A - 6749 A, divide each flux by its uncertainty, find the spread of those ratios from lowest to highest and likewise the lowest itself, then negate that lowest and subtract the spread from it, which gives -23.68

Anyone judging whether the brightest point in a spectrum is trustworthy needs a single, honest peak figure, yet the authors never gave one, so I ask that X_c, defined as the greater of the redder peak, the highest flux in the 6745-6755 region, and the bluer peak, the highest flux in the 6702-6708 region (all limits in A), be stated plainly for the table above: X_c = 8.04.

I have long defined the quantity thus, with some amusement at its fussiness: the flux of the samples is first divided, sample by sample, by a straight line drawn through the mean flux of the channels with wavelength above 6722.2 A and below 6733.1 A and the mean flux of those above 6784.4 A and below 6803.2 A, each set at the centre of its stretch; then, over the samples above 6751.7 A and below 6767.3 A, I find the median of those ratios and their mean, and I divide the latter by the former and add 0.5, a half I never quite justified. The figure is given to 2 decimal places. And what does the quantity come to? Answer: 1.51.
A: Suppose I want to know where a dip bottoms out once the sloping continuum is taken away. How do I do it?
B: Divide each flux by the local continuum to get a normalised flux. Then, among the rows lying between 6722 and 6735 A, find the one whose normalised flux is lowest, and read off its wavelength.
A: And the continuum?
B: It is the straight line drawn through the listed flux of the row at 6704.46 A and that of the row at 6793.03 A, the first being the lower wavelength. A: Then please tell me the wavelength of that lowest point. 6727.65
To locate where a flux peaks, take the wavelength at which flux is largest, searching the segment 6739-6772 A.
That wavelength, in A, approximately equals 6744.72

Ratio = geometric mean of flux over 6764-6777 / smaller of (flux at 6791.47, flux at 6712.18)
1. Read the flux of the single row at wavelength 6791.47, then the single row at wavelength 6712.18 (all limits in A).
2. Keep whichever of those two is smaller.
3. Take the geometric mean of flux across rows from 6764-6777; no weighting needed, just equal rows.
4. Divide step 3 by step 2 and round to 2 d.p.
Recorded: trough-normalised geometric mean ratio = 1.02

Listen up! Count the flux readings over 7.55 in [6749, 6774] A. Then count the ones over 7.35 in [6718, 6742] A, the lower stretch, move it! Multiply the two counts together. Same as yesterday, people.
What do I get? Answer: 27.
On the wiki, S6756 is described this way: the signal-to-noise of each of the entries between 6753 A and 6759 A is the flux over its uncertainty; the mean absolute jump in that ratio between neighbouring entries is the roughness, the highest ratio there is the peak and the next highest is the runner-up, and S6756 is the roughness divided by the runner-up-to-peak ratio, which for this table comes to 0.84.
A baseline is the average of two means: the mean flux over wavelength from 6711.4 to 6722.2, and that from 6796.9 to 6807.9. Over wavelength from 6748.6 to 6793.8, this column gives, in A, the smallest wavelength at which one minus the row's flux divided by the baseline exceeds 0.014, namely 6752.49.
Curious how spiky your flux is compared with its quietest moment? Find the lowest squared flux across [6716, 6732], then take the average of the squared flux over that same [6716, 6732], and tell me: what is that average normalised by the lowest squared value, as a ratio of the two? 1.15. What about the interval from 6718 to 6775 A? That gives 1.25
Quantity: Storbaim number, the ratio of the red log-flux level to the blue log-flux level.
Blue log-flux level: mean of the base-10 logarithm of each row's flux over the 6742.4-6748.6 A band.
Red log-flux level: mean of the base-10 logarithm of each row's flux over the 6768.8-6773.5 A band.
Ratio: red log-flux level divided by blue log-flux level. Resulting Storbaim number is 0.961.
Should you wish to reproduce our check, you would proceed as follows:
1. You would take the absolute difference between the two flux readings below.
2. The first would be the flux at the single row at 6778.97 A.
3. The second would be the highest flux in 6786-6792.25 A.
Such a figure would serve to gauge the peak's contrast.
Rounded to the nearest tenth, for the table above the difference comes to 1.1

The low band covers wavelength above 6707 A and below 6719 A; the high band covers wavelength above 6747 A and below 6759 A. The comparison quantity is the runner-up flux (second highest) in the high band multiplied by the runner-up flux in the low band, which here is 57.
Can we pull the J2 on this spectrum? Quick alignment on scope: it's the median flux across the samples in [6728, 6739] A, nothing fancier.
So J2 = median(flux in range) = 7.6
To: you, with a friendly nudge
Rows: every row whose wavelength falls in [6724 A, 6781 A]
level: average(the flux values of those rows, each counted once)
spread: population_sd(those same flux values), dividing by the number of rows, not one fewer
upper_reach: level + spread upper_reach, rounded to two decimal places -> 7.74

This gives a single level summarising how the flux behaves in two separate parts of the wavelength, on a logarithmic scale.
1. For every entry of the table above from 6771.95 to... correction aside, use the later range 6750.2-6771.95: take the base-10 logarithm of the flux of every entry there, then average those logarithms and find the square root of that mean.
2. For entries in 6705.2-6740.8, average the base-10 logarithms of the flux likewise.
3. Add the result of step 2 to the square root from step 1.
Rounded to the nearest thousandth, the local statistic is 1.806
